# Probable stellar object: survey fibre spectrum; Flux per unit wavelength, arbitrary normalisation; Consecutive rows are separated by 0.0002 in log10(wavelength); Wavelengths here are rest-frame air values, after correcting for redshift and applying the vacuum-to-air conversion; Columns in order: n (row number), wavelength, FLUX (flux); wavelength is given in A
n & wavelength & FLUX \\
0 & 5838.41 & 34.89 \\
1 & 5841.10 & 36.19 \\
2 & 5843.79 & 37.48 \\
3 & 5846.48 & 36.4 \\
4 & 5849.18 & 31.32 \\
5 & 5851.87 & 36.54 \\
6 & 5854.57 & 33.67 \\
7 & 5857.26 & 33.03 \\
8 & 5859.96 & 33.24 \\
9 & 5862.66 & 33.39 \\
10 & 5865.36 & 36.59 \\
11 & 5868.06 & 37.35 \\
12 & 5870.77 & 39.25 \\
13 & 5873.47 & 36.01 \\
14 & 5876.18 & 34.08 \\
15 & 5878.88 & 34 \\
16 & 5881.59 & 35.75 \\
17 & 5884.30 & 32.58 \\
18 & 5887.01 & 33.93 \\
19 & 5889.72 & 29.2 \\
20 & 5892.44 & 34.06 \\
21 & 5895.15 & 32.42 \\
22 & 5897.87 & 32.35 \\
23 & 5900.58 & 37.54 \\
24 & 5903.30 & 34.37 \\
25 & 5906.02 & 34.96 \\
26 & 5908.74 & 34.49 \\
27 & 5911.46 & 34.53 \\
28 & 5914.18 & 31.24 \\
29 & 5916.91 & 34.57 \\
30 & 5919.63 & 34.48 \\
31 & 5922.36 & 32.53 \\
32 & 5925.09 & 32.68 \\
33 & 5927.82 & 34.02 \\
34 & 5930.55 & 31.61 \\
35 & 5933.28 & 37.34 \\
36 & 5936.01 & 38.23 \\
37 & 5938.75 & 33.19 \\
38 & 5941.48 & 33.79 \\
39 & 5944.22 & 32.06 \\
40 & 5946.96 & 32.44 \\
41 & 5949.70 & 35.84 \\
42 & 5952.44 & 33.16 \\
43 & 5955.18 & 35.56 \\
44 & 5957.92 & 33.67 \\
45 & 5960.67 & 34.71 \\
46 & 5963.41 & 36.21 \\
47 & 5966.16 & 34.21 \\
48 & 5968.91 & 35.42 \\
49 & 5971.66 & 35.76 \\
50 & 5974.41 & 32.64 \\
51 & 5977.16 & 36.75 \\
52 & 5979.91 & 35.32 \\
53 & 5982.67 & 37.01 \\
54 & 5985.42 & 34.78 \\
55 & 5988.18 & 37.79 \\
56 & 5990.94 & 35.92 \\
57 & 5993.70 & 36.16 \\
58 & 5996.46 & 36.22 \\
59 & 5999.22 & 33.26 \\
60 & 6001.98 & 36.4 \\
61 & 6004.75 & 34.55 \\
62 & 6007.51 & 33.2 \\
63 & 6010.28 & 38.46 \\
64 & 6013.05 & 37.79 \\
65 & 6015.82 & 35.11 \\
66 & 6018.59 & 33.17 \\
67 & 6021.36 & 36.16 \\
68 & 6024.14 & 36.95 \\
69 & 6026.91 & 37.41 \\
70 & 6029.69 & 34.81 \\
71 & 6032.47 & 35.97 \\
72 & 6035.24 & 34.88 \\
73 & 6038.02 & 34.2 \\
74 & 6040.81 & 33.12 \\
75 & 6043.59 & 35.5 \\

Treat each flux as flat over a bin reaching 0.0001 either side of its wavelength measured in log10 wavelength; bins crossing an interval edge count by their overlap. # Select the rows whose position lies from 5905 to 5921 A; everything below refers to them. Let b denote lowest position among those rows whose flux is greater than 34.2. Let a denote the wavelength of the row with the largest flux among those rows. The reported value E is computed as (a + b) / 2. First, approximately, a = 5906.02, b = 5906.02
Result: 5906.0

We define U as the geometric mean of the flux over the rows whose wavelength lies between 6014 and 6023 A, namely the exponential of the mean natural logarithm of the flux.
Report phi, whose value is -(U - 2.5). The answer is -32.3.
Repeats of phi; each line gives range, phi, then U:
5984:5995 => -33.6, 36.1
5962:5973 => -32.9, 35.4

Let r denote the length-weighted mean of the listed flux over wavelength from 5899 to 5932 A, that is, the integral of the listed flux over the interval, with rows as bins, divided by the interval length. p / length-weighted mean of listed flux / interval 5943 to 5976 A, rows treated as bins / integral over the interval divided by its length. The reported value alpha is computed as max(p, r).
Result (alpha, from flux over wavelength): 34.3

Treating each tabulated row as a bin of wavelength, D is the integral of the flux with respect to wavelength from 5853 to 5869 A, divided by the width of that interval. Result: 34.5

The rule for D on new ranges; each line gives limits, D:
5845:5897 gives 34.3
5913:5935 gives 33.7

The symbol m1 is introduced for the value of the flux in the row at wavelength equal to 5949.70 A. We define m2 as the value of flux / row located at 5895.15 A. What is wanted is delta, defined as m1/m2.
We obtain 1.11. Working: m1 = 35.84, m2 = 32.42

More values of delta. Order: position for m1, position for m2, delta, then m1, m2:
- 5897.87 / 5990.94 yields 0.90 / 32.35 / 35.92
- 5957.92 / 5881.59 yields 0.94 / 33.67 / 35.75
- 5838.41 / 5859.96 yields 1.05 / 34.89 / 33.24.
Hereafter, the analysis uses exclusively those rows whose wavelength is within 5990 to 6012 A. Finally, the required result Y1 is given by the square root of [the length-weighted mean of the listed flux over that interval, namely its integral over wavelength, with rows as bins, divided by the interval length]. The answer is 5.96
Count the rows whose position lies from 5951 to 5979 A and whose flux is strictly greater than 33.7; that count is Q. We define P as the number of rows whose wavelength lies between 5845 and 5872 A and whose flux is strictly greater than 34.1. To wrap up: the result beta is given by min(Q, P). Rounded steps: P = 5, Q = 7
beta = 5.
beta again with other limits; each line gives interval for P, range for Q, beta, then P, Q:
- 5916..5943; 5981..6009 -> 4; 4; 8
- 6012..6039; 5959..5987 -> 9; 9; 9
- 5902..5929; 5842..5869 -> 5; 6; 5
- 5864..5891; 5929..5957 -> 5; 5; 5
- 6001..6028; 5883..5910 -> 6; 8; 6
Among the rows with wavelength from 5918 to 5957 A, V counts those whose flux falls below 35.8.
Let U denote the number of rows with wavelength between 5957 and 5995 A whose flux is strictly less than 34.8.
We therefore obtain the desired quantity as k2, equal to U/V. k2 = 0.5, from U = 5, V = 11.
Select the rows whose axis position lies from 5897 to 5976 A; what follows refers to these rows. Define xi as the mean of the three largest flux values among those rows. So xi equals 37.7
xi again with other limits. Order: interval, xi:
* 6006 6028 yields 37.9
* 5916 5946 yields 36.7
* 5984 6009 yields 36.8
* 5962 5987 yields 36.7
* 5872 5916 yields 36.4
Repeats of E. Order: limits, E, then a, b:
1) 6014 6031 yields 6021.4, 6026.91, 6015.82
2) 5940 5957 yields 5949.7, 5949.70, 5949.70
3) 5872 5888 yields 5873.5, 5873.47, 5873.47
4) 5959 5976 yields 5962.0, 5963.41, 5960.67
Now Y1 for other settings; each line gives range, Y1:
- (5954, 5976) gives 5.90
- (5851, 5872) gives 5.94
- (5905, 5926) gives 5.80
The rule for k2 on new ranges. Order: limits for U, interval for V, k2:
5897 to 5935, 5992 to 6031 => 1.8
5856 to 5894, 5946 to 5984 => 0.9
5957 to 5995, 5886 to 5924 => 0.4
